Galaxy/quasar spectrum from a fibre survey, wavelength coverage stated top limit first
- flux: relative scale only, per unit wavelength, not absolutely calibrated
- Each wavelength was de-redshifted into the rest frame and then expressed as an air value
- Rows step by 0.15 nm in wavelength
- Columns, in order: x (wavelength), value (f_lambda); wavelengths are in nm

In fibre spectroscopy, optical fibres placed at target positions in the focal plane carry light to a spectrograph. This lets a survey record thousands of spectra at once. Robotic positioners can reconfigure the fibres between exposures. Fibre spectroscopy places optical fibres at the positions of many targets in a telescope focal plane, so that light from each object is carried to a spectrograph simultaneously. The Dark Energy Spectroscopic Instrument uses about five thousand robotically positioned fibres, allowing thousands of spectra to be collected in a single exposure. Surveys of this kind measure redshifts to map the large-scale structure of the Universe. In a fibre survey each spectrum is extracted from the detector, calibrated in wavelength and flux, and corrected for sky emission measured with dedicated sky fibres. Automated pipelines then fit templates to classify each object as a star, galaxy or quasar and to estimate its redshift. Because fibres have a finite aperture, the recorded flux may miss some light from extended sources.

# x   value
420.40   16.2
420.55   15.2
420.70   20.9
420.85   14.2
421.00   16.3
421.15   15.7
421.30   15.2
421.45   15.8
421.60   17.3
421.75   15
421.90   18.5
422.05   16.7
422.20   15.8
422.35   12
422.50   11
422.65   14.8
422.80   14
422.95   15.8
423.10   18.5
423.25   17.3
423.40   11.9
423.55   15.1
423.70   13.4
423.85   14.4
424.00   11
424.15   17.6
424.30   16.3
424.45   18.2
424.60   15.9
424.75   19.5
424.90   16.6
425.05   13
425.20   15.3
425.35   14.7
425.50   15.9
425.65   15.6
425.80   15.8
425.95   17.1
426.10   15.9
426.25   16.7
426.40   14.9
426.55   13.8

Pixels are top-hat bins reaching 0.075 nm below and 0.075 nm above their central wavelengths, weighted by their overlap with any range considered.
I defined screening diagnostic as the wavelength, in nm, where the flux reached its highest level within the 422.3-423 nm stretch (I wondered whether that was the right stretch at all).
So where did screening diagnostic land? 422.95 nm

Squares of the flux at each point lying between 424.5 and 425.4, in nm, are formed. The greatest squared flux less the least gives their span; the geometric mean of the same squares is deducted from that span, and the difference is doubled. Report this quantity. -71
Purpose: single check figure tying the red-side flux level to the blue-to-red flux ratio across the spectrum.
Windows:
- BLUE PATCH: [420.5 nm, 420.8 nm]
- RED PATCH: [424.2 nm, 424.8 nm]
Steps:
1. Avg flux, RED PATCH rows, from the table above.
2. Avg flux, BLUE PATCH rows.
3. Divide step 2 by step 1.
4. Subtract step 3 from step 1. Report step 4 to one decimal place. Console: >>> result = 16.4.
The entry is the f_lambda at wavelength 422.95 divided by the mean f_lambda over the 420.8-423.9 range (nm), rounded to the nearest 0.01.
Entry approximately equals 1.04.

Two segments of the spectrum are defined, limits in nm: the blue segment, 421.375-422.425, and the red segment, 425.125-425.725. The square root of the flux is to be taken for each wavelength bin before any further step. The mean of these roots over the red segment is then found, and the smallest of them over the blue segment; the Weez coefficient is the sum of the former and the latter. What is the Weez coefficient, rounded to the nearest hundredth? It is 7.38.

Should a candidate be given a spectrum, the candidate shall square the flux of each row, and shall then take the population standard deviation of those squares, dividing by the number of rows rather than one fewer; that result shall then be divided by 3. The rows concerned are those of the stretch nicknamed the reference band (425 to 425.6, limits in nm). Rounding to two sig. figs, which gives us 10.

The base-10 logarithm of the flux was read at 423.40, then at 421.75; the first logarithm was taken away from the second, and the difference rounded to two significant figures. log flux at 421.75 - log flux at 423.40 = 0.10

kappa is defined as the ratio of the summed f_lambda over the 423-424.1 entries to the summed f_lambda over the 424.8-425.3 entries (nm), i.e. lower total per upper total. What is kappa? 2.3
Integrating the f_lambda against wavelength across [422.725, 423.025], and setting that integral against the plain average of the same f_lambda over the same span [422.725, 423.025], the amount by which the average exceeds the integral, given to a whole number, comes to 10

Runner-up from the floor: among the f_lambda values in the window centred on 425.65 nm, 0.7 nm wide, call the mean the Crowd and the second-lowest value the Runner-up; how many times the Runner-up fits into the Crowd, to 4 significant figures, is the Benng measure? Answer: 1.014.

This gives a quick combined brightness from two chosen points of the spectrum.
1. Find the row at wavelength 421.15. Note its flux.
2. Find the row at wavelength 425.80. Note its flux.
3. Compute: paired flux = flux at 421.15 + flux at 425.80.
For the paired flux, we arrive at 31.5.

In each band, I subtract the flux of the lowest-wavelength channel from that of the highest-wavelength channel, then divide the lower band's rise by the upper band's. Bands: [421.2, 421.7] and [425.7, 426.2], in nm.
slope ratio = 21.0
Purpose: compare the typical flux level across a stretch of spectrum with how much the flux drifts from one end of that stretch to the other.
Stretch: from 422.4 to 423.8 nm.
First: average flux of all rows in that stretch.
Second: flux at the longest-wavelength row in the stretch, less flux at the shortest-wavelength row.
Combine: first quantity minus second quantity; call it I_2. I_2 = 12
